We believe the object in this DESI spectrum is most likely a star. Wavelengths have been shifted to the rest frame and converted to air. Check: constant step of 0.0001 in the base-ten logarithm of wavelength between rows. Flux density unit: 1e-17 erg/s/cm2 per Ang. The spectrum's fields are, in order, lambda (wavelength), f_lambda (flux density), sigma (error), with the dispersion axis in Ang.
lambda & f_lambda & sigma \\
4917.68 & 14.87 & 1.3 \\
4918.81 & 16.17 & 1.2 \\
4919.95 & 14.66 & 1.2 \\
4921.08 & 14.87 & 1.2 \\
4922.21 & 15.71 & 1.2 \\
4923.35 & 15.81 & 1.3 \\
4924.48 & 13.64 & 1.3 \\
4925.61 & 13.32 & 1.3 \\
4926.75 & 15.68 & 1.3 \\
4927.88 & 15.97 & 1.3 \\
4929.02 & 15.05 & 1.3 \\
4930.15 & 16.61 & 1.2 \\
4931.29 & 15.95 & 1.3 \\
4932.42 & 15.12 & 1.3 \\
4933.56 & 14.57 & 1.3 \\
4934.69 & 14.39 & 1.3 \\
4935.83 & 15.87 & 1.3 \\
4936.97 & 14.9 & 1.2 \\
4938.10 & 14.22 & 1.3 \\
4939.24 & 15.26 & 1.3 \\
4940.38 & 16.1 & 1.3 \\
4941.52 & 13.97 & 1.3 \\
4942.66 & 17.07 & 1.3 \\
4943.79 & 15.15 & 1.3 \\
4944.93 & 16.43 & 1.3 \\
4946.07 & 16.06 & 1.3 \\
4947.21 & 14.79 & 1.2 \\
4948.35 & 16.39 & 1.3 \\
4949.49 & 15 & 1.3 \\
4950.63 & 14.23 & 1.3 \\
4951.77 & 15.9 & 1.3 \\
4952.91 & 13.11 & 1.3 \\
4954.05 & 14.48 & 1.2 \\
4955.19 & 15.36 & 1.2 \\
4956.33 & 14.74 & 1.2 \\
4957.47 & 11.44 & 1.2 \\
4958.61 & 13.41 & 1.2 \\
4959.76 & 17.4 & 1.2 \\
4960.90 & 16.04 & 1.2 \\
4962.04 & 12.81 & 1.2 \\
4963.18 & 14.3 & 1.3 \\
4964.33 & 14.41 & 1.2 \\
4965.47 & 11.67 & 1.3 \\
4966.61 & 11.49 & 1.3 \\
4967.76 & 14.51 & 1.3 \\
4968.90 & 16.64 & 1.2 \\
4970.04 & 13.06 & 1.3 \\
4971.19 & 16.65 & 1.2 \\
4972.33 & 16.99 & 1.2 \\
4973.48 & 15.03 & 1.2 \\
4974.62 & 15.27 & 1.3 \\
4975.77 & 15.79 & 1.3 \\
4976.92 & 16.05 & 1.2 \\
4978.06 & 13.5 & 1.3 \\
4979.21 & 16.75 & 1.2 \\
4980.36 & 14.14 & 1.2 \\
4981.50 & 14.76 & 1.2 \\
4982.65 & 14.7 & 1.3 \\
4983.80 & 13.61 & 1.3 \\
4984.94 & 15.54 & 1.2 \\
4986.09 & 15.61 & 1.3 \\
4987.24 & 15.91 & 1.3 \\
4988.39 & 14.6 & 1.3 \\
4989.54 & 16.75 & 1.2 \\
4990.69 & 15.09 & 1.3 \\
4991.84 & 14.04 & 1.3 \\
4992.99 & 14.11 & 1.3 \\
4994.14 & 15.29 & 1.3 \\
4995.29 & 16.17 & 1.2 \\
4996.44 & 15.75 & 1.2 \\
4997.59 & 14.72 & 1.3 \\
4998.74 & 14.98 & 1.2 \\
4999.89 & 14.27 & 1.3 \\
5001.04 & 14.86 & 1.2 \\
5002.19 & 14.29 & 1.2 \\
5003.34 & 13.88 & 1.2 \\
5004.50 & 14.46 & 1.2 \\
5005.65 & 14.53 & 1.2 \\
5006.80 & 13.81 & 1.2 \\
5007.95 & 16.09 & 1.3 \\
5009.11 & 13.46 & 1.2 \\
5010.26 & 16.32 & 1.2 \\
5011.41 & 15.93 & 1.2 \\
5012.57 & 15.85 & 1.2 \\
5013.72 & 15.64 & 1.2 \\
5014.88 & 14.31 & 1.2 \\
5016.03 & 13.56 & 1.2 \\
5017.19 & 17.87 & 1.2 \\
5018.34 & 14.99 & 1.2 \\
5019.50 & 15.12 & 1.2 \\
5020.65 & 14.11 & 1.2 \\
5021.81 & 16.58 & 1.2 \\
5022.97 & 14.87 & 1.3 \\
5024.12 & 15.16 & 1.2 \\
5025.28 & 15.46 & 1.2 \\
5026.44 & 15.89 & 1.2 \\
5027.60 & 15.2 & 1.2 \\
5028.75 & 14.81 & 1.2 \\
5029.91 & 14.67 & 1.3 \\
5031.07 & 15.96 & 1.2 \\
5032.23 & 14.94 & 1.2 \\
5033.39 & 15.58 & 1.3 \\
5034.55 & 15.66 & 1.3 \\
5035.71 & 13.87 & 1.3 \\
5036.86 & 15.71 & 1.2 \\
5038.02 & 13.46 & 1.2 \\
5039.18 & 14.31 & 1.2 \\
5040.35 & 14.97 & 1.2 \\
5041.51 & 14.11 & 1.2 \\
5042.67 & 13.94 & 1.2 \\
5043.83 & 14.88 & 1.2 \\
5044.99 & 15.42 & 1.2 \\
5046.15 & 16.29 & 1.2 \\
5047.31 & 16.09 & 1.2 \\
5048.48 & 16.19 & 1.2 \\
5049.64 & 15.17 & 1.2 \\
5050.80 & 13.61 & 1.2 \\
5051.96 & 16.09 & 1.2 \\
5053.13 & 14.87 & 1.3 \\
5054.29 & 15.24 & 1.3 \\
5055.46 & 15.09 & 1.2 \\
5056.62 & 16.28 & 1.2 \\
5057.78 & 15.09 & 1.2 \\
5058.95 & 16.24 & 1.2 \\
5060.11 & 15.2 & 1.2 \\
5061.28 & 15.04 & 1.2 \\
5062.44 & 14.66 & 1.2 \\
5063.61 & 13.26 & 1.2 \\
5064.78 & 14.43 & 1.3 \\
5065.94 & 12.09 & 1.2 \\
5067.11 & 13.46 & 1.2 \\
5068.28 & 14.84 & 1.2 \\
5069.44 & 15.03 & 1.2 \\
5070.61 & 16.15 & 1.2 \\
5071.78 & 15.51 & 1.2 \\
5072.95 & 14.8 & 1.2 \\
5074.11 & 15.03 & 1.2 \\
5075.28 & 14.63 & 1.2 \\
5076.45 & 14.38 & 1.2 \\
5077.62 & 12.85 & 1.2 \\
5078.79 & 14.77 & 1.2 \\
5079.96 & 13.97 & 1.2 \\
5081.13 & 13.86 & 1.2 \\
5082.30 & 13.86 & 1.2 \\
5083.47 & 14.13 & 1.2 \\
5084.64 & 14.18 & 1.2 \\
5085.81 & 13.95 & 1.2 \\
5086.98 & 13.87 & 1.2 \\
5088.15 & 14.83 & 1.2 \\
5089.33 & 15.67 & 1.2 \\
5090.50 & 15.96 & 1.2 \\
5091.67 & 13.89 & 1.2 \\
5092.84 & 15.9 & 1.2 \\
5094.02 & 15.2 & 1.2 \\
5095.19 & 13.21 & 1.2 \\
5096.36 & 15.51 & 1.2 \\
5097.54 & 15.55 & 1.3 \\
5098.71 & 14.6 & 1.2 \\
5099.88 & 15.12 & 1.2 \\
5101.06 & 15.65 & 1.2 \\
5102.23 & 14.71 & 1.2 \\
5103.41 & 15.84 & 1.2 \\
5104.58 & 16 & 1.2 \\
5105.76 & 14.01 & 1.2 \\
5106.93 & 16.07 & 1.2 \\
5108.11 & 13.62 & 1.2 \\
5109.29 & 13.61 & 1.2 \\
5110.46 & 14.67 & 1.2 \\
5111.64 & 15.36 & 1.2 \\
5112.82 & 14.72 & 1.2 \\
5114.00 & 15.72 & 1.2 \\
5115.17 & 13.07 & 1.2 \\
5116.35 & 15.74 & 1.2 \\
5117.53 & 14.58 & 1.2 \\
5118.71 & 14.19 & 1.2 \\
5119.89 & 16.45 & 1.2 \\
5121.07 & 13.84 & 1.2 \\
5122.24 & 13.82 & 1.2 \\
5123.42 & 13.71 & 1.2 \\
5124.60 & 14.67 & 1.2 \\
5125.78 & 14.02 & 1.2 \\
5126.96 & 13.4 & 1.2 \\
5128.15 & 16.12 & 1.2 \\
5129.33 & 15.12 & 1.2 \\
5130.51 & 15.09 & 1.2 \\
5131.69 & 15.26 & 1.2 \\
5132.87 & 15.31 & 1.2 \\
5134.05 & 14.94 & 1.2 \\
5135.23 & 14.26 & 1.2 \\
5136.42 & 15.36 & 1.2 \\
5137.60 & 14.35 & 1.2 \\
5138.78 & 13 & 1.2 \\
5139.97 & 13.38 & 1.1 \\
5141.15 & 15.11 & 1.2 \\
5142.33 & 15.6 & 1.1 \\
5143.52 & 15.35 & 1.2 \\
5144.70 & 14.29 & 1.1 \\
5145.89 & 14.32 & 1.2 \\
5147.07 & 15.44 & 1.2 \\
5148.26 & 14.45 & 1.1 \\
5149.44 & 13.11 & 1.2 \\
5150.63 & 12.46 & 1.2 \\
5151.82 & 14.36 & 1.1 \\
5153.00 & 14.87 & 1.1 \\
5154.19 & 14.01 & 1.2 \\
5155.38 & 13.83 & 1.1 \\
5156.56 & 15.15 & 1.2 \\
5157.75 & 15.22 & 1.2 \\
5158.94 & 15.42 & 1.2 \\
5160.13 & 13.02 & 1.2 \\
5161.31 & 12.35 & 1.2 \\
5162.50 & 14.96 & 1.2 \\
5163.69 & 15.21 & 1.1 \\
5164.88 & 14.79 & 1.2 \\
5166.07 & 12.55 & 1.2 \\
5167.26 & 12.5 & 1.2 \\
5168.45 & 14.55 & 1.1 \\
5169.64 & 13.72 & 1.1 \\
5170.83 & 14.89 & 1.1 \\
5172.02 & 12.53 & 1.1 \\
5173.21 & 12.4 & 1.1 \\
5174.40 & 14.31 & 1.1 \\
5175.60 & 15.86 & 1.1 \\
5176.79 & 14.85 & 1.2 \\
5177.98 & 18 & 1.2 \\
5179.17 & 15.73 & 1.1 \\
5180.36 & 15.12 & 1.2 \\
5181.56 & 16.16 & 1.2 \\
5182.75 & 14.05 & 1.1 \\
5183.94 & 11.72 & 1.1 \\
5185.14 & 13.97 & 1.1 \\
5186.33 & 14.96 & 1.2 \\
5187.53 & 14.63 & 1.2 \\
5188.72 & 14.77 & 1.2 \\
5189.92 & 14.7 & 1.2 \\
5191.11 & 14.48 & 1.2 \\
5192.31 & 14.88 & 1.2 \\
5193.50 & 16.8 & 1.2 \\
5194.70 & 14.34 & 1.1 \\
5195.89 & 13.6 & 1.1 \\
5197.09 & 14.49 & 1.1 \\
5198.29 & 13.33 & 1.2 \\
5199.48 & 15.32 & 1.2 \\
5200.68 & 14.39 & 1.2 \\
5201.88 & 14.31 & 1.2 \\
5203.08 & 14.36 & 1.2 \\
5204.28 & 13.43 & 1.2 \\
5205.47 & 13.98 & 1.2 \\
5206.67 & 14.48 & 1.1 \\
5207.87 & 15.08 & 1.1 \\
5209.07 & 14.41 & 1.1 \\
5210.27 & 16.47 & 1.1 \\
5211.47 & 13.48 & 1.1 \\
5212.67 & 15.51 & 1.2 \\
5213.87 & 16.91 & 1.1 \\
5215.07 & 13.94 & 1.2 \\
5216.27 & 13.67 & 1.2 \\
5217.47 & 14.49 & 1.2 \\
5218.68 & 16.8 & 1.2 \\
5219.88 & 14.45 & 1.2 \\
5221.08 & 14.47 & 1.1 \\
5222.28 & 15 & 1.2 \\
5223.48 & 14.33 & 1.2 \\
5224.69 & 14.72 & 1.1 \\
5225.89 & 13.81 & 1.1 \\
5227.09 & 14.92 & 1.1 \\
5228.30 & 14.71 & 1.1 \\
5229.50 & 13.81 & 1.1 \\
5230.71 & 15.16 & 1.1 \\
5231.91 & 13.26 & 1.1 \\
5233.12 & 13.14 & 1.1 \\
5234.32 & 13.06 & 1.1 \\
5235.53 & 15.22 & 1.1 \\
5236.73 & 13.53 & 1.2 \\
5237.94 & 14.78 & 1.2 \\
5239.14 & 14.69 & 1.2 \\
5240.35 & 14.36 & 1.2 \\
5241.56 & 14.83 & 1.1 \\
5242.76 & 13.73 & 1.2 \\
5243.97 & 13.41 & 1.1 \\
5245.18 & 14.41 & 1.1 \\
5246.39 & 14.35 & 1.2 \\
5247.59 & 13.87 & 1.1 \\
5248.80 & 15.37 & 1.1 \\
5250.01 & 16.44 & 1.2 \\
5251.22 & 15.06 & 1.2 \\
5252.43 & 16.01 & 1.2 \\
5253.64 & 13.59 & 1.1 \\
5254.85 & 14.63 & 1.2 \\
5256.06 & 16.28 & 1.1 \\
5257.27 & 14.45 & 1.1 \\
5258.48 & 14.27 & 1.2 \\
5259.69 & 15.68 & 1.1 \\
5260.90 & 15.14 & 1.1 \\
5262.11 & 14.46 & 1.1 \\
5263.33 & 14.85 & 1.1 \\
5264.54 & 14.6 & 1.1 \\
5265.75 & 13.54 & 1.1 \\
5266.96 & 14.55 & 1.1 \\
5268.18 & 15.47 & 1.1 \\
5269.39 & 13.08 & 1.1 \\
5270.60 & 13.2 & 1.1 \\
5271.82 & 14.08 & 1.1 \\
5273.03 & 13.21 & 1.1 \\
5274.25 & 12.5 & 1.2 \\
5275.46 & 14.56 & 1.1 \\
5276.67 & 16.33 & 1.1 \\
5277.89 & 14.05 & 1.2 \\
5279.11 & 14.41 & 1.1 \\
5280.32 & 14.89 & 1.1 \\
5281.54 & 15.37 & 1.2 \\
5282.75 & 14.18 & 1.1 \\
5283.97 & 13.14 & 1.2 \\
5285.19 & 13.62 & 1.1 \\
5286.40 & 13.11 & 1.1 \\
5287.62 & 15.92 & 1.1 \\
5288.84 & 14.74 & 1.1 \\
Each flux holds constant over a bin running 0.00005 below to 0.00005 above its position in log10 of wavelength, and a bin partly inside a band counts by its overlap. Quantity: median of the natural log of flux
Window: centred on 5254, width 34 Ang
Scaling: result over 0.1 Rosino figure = 26.8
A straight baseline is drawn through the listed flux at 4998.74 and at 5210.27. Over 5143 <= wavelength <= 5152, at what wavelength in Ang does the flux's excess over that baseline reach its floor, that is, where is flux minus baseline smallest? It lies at 5150.63 Ang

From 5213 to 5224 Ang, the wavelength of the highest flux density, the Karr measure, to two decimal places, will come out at 5213.87 Ang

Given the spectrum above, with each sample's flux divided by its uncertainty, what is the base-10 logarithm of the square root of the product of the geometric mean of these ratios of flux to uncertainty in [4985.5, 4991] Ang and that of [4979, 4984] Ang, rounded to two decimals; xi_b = 1.08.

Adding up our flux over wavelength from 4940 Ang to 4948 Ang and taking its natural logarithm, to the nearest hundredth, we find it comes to 4.83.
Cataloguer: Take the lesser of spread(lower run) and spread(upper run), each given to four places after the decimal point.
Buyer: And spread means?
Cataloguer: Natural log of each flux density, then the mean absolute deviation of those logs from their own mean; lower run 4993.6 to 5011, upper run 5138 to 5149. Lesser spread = 0.0487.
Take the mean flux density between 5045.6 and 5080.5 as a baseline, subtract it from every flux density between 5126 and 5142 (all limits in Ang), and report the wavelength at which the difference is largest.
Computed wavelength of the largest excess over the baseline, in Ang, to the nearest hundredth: 5128.15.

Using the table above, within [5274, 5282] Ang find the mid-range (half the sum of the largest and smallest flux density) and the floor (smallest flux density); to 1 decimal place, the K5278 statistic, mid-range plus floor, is 26.9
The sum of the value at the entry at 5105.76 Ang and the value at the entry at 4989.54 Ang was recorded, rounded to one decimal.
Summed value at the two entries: 30.8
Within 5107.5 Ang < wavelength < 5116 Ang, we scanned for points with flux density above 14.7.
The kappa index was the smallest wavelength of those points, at 5111.64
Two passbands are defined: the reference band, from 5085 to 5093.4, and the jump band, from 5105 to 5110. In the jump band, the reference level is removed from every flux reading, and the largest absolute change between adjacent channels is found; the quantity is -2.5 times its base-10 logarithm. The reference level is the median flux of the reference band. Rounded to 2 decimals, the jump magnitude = -0.97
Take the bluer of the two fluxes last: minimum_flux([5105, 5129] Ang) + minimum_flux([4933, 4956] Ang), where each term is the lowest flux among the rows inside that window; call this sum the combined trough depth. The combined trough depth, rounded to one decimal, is 26.2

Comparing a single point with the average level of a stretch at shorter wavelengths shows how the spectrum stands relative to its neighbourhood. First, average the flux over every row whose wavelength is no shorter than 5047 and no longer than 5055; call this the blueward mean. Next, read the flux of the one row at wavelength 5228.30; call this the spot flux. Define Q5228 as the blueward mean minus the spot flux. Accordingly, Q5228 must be 0.6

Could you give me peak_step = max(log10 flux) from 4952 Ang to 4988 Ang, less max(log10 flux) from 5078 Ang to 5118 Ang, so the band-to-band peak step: 0.035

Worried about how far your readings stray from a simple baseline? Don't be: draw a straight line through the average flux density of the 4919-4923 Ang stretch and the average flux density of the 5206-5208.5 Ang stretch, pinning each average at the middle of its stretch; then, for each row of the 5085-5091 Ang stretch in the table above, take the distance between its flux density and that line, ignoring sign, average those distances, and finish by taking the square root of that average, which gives 0.88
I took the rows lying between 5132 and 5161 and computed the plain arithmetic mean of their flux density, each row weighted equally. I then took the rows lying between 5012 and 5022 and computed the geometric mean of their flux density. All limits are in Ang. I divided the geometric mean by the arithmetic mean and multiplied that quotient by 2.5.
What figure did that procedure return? 2.65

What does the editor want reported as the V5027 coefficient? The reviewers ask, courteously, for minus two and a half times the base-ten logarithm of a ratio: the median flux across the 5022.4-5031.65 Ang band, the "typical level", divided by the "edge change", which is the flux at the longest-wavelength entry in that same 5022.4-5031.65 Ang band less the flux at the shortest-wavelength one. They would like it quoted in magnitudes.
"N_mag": -2.9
